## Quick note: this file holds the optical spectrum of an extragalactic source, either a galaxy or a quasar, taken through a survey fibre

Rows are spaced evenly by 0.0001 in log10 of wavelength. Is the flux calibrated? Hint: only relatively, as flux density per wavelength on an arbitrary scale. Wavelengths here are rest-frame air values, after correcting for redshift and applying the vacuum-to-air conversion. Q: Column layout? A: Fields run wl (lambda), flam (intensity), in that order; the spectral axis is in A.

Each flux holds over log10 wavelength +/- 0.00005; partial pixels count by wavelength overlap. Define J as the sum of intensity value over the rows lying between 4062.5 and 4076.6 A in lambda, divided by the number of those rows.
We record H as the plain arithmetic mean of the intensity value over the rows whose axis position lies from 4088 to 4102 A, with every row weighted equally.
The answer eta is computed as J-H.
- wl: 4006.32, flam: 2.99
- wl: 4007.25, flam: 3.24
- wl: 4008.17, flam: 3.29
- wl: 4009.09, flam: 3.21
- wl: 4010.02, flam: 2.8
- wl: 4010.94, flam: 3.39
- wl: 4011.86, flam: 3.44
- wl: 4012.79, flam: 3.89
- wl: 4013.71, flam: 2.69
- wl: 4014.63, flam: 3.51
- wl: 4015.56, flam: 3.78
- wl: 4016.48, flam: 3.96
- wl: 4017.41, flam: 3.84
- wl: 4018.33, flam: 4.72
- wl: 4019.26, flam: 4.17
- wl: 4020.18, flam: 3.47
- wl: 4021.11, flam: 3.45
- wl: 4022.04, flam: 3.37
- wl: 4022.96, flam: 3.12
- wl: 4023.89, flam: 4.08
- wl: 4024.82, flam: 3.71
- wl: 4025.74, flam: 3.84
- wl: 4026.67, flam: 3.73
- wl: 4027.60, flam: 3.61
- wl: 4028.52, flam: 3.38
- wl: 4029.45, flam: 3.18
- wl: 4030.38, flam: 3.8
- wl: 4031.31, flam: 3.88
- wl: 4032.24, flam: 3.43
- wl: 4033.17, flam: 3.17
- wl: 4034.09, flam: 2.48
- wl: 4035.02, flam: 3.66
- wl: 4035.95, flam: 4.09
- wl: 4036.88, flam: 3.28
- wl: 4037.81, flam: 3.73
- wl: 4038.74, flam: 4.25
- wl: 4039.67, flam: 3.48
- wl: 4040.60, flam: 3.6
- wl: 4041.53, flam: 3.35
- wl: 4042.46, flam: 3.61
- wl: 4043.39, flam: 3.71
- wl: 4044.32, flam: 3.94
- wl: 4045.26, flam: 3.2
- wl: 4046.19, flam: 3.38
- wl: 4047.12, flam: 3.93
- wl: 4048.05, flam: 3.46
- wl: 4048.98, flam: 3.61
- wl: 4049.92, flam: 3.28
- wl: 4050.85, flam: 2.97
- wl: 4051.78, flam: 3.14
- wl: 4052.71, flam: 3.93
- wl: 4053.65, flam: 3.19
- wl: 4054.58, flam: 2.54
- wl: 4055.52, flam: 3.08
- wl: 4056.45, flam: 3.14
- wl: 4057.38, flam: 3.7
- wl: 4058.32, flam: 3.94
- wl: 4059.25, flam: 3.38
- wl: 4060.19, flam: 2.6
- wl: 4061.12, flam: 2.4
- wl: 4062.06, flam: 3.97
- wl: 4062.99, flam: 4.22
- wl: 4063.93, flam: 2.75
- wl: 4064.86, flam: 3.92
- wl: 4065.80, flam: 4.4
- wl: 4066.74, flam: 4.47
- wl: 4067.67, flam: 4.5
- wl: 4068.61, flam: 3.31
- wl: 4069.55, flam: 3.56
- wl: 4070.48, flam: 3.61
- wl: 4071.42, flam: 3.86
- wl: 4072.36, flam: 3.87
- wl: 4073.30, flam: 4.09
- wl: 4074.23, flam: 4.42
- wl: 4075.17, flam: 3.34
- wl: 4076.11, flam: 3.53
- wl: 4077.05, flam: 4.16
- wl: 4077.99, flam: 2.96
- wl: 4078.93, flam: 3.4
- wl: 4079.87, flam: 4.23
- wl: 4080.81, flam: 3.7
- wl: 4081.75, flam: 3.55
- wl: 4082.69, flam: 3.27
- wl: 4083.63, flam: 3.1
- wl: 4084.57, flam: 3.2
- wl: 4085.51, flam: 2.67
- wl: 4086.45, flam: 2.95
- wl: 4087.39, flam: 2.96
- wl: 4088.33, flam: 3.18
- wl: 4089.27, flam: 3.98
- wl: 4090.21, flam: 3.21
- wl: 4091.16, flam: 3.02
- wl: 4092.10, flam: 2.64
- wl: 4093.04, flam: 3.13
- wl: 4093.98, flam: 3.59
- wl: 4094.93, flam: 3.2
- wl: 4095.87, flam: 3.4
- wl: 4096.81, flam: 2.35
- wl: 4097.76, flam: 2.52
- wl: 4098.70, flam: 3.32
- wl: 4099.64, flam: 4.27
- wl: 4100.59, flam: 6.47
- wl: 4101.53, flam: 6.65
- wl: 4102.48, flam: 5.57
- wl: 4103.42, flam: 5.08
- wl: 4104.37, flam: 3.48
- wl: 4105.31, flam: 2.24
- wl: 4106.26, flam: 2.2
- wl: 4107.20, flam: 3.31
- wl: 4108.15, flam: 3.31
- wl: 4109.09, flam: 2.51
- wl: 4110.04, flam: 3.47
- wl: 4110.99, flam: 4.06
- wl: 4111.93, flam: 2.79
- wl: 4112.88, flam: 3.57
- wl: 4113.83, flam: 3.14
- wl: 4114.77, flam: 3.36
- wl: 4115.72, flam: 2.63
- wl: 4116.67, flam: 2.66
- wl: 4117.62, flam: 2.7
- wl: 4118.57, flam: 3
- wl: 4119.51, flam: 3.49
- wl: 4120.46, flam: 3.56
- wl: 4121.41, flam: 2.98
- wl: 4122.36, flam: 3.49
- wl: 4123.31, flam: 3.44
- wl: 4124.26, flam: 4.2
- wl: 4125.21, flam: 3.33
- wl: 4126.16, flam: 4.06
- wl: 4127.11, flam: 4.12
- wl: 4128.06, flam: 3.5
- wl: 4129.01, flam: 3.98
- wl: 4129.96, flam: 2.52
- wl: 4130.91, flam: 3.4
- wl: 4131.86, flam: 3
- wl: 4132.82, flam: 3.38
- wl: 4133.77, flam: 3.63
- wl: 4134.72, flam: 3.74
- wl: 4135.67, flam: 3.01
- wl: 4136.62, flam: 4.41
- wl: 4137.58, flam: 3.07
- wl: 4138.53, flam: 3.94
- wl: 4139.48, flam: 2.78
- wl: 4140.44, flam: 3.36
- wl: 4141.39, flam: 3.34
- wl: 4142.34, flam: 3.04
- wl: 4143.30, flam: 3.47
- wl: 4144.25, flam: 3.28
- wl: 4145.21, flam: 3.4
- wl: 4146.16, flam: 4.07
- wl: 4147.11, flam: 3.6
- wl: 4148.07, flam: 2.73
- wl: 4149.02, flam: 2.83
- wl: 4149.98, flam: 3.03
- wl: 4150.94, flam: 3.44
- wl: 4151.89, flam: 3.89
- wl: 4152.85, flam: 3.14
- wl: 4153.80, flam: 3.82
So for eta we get 0.19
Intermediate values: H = 3.66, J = 3.9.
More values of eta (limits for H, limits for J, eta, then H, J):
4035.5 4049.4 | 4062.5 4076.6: 0.22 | 3.64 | 3.9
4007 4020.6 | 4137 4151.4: -0.27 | 3.56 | 3.3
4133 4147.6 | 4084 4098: -0.41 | 3.48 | 3.1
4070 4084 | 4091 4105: 0.24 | 3.67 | 3.9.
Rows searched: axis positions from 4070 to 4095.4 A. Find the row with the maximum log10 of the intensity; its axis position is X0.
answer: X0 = 4074.23 A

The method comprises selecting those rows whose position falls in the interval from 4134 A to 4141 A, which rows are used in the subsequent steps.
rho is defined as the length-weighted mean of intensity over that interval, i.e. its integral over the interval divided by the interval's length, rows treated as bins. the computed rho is 3.48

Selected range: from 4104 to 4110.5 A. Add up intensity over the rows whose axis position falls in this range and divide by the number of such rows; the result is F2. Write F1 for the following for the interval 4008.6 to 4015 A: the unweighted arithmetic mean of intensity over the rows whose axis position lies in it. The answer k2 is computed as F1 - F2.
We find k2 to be 0.3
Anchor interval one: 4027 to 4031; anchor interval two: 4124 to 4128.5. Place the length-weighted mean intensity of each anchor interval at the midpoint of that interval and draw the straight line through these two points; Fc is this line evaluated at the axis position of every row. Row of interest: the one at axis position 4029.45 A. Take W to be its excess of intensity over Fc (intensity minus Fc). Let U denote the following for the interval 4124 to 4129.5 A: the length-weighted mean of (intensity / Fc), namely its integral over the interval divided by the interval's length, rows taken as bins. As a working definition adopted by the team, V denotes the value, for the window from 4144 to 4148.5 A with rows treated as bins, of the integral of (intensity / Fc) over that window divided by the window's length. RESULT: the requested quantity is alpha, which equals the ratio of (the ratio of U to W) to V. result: -3.4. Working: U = 1.01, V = 0.88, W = -0.3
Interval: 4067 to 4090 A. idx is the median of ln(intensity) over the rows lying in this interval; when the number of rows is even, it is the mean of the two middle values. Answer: 1.26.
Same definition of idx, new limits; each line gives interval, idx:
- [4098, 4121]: 1.21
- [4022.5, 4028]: 1.31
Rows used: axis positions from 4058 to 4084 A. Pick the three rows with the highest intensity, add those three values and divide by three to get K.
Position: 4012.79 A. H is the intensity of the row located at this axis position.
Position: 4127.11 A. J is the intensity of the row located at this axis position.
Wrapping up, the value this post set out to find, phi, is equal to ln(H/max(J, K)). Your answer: -0.14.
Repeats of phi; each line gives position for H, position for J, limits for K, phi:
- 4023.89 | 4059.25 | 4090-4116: -0.42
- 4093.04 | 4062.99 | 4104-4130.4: -0.30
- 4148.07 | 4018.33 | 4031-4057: -0.55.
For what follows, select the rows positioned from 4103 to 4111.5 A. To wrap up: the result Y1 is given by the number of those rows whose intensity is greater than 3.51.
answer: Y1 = 2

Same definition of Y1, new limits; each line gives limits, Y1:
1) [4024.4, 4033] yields 6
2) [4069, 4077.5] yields 8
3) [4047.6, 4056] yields 2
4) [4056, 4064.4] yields 4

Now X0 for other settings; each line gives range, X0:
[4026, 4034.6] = 4031.31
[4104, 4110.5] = 4104.37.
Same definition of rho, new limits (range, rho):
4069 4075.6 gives 3.82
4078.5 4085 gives 3.49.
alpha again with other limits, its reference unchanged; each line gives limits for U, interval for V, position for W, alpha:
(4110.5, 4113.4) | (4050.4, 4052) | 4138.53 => 14.9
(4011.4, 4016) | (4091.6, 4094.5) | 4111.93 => -1.2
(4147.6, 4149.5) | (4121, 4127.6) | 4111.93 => -0.8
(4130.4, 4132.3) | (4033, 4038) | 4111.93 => -0.9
